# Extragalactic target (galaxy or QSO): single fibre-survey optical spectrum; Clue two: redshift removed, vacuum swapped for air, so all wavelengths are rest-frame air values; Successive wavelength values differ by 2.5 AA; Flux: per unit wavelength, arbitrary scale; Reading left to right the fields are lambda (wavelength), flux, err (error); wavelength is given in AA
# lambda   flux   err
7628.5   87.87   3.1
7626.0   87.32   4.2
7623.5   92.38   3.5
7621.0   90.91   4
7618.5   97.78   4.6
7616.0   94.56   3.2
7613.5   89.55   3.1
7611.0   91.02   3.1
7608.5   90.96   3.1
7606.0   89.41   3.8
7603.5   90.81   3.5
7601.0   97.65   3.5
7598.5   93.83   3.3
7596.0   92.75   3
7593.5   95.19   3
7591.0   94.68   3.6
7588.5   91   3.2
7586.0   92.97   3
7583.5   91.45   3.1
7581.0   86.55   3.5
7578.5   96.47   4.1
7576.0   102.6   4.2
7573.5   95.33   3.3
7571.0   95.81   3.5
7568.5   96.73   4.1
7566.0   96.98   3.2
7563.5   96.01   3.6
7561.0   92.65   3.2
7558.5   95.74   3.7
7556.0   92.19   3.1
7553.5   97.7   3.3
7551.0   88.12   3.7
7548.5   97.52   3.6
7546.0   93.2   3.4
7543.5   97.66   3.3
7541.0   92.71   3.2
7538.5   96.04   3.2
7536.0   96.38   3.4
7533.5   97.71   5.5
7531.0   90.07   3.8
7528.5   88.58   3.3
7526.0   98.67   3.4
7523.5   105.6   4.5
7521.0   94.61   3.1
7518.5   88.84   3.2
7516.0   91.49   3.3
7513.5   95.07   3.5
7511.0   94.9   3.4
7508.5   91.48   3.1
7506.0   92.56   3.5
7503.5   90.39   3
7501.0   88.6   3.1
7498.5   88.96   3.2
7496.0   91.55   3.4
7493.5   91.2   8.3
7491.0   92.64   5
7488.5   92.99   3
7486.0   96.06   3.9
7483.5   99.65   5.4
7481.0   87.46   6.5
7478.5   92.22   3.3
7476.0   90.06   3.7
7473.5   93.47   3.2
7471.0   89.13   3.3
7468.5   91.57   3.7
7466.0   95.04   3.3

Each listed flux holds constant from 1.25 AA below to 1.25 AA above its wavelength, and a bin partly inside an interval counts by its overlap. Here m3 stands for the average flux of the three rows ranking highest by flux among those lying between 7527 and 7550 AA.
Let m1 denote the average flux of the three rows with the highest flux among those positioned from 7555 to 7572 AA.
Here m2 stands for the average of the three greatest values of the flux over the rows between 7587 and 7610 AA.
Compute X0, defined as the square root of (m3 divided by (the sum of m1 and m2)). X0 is 0.712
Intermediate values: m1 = 96.6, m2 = 96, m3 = 98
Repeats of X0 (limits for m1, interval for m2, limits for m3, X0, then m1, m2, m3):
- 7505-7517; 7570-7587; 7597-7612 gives 0.699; 94.2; 98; 94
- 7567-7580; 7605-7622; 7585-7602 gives 0.705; 98.6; 94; 96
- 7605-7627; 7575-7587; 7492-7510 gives 0.691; 94.9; 97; 92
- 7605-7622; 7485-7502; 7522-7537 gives 0.731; 94.5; 94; 101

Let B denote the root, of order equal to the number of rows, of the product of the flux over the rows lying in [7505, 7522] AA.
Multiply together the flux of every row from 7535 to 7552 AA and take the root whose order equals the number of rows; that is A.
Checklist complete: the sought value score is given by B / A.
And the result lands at 0.98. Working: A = 94.5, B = 92.7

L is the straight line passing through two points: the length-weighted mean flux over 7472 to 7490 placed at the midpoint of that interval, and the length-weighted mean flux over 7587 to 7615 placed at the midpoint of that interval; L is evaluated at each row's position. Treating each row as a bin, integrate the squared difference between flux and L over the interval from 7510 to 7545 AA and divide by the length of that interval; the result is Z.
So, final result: 23.1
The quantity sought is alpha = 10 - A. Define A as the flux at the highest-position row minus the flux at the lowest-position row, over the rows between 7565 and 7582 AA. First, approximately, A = -10.4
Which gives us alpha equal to 20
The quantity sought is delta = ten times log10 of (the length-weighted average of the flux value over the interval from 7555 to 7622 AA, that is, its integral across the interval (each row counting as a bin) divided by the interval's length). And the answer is 19.72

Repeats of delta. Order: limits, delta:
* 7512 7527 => 19.81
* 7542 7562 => 19.75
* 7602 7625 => 19.64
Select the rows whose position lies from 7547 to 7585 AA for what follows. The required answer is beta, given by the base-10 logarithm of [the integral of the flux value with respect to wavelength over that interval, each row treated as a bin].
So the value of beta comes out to 3.56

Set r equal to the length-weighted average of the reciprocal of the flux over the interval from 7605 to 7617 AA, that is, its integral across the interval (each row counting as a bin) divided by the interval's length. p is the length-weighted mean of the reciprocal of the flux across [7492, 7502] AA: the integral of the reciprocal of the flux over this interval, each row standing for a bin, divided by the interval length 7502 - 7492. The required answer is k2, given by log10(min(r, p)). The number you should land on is -1.96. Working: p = 0.0111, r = 0.0110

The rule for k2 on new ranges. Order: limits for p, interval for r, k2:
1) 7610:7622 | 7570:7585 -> -1.97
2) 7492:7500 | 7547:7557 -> -1.97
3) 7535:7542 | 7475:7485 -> -1.98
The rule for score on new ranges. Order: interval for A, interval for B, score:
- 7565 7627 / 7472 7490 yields 1.00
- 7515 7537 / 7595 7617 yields 0.98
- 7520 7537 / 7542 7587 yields 0.99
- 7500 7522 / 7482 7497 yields 1.02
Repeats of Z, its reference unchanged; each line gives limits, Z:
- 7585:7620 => 7.2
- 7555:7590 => 16.4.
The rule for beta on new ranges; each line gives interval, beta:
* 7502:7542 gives 3.58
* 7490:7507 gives 3.19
